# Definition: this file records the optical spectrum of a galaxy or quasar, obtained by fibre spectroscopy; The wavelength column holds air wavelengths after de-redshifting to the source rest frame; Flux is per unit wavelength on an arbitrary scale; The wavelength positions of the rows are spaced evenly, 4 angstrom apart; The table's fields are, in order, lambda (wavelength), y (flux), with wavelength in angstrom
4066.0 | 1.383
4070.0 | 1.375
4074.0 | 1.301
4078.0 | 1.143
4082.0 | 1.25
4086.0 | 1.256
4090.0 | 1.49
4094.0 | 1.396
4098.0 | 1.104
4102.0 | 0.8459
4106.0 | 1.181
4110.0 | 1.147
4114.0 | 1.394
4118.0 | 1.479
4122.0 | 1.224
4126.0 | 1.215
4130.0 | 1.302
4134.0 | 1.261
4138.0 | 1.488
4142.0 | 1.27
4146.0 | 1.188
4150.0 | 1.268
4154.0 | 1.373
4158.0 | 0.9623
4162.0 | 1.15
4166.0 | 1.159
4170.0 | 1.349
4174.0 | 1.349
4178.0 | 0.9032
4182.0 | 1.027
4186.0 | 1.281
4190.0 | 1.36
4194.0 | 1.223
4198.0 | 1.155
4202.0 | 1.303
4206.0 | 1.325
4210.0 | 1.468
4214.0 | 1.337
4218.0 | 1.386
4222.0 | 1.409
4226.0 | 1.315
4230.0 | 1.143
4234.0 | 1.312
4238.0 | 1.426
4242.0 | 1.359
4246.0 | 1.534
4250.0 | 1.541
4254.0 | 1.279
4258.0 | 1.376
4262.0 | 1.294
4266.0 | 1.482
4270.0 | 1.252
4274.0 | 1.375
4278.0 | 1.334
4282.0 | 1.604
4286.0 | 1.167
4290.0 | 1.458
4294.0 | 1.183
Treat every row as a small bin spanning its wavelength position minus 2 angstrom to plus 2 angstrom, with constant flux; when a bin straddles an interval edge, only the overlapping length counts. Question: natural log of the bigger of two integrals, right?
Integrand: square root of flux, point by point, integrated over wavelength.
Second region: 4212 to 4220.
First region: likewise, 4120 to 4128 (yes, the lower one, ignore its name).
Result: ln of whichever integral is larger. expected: 2.23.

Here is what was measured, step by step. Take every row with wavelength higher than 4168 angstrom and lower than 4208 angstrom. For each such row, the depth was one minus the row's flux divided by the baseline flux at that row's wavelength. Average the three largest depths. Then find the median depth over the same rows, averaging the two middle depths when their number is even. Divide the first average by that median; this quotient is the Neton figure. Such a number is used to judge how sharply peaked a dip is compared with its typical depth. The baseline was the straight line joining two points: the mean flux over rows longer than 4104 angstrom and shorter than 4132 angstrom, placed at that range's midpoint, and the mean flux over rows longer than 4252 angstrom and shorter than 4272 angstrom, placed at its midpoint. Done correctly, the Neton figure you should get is 17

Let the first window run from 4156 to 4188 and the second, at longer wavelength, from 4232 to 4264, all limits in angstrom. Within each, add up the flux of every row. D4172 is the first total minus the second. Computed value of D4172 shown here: -1.9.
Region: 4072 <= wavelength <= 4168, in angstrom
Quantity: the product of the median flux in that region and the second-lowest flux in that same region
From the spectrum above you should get 1.21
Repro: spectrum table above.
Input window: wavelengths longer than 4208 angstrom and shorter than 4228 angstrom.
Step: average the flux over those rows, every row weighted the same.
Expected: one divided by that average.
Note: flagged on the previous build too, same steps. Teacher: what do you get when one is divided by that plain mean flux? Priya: 0.72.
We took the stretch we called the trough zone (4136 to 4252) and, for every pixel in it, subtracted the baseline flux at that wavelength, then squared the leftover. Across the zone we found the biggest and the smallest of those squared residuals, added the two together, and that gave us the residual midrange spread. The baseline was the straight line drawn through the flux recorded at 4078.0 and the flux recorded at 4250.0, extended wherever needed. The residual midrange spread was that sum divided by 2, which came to 0.11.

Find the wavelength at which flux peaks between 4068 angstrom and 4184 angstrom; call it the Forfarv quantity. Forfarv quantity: 4090.0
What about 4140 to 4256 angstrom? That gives 4250.0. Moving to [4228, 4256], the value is 4250.0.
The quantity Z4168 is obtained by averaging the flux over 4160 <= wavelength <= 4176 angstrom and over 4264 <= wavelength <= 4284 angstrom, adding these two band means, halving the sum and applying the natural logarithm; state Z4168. 0.29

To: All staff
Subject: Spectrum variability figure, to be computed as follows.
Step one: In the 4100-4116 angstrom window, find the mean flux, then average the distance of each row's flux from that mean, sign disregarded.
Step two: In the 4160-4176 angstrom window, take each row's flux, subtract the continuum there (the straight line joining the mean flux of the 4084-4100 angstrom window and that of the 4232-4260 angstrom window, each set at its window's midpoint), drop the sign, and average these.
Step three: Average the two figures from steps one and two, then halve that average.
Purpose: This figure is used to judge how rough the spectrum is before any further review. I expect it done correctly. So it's 0.063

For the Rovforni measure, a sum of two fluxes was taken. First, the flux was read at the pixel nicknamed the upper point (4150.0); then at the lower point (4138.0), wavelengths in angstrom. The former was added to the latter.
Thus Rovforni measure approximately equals 2.76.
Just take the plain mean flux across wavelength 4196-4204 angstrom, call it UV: 1.23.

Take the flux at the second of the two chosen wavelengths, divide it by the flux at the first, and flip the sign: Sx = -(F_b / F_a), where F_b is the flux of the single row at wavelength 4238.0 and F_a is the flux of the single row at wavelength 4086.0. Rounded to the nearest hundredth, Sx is -1.14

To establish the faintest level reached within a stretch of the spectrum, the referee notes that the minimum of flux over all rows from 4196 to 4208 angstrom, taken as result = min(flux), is 1.155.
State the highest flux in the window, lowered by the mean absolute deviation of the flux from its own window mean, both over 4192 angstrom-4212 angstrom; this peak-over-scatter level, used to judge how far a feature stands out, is 1.38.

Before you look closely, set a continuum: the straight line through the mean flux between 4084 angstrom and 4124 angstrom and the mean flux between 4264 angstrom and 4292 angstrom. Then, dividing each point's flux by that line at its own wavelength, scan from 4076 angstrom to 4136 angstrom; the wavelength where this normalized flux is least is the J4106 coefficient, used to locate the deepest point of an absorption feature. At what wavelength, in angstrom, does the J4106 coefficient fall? 4102.0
